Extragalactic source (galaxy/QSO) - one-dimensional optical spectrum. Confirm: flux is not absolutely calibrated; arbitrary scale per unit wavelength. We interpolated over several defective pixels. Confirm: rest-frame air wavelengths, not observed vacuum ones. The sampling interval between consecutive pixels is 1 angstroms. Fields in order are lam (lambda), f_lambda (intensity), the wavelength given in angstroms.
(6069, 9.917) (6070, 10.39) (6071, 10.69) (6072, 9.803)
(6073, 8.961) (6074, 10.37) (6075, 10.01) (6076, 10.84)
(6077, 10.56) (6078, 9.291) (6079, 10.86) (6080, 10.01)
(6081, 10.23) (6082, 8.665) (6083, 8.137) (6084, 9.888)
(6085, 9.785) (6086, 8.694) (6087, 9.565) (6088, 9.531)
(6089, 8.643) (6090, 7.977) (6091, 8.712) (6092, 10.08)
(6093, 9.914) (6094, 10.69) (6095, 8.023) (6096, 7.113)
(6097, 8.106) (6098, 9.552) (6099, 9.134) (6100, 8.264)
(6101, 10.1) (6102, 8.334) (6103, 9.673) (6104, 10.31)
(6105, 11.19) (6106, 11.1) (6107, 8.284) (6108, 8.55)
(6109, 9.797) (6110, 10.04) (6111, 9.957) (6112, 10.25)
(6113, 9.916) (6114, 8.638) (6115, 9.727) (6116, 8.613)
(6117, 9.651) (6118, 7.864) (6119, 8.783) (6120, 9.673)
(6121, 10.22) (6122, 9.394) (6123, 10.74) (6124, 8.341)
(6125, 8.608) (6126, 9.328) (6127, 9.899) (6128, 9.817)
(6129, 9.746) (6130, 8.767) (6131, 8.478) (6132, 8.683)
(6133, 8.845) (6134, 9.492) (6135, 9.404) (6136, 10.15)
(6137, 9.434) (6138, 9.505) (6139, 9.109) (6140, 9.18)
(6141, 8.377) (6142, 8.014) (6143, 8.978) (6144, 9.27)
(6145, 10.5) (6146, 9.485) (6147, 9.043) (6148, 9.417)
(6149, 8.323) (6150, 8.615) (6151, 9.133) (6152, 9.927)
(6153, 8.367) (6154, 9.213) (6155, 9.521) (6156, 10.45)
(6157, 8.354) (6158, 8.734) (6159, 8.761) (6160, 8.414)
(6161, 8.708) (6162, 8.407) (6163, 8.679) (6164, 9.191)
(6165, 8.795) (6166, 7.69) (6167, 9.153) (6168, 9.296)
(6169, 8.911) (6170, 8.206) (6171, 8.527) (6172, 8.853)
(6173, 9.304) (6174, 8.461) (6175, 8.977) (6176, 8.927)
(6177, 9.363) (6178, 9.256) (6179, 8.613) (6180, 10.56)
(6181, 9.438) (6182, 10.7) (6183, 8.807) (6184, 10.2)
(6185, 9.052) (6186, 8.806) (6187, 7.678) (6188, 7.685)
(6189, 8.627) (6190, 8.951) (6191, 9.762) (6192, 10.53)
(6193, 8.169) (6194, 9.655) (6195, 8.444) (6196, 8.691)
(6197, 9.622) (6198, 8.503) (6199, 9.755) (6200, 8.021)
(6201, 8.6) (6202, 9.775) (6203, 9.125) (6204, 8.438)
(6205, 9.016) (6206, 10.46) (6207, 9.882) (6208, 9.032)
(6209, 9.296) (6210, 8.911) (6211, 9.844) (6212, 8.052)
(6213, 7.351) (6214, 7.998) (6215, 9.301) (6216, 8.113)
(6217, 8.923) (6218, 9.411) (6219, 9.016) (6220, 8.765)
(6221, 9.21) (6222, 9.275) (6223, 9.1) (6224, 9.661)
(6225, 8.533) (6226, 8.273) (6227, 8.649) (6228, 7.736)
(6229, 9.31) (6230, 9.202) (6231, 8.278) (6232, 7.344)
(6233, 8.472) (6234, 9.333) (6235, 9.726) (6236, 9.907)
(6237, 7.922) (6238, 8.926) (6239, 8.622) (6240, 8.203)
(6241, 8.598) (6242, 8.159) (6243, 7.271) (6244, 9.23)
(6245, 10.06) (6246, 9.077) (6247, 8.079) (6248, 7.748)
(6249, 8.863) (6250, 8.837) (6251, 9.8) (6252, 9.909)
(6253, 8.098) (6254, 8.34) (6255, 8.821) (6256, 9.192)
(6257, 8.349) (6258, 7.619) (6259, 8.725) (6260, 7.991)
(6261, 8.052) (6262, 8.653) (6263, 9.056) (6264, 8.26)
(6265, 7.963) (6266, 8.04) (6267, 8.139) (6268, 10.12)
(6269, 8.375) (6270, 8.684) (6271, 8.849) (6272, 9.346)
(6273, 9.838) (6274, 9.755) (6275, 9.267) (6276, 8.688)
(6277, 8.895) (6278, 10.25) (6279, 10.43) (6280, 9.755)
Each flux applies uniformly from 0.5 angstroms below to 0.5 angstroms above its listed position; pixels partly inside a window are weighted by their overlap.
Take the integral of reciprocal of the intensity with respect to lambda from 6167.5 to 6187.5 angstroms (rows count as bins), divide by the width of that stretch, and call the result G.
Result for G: 0.111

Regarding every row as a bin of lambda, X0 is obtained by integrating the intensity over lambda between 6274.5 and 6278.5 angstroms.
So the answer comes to 37.1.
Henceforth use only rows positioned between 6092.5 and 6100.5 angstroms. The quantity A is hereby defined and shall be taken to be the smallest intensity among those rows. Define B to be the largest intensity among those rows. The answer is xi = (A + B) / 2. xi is 8.9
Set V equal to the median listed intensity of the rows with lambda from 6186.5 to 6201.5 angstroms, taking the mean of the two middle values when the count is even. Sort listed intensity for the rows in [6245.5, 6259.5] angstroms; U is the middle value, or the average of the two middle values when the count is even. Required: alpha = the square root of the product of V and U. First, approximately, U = 8.8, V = 8.6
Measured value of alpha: 8.7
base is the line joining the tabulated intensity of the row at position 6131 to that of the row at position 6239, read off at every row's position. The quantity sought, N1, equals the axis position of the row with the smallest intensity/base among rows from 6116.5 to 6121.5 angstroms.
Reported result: 6118 angstroms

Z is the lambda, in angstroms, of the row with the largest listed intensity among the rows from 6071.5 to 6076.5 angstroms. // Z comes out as 6076 angstroms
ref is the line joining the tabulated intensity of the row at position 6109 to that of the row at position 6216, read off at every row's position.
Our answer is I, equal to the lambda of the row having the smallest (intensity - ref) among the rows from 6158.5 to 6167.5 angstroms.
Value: 6166 angstroms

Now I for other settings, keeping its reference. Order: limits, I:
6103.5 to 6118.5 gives 6118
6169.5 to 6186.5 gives 6170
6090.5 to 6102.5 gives 6096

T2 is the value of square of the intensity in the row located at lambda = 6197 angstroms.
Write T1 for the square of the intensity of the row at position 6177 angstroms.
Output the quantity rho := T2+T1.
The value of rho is 180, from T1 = 88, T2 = 93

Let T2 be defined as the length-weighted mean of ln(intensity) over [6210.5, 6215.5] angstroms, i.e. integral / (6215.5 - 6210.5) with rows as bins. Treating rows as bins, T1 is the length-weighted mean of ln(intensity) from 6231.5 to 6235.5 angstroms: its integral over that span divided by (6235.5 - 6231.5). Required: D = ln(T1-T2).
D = -3.71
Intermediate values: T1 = 2.16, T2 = 2.14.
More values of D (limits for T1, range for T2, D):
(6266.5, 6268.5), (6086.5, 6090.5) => -3.96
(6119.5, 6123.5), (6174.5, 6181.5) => -2.61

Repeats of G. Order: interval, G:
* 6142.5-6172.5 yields 0.112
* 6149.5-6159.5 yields 0.110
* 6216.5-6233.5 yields 0.115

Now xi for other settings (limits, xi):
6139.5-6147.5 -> 9.3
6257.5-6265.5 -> 8.3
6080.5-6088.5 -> 9.2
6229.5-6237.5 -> 8.6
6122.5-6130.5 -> 9.5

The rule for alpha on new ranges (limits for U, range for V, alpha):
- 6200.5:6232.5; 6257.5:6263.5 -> 8.7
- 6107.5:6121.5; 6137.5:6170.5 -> 9.3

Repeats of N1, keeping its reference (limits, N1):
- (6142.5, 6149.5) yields 6149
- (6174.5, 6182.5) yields 6179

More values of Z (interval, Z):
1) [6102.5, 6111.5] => 6105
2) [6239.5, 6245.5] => 6245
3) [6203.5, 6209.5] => 6206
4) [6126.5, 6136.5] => 6136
